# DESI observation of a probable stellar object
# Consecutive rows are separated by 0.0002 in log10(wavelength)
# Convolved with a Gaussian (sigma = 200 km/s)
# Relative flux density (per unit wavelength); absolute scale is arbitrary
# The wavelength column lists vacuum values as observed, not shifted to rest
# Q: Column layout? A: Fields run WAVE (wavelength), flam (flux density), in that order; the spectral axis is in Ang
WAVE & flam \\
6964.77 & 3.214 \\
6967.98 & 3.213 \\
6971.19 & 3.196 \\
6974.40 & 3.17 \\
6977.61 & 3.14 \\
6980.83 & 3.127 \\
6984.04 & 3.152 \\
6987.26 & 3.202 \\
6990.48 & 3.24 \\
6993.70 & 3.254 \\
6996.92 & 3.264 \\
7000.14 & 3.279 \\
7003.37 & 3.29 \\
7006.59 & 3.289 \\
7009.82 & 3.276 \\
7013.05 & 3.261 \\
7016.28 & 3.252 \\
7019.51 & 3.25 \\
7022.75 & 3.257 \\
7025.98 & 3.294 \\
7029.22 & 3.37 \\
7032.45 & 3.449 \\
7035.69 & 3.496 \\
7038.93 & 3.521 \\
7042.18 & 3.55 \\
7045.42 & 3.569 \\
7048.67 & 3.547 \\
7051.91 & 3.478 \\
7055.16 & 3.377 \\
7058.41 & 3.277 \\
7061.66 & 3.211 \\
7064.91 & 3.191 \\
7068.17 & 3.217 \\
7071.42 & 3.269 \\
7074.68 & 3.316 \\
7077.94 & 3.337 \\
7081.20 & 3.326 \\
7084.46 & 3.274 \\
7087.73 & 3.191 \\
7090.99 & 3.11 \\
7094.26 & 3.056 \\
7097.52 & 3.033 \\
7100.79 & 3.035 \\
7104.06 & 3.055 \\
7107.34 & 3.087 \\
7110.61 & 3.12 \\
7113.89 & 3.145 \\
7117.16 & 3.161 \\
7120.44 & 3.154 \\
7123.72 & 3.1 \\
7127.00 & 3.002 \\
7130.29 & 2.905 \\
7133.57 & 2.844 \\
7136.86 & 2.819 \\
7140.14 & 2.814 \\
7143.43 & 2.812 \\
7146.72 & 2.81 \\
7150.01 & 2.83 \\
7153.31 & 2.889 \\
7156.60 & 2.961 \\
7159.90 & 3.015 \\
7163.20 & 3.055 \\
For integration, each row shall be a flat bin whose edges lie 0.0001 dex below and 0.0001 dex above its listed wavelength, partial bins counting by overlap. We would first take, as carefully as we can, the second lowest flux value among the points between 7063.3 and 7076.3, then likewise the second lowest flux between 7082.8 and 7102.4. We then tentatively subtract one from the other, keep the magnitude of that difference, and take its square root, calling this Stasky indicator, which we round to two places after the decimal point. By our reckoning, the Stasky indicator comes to 0.43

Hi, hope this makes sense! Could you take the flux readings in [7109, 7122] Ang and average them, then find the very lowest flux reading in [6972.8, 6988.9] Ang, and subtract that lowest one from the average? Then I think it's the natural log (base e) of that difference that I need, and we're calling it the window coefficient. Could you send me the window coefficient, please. -4.0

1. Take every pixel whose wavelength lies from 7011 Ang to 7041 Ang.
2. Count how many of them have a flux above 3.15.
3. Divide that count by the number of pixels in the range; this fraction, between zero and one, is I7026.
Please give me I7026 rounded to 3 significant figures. 1.00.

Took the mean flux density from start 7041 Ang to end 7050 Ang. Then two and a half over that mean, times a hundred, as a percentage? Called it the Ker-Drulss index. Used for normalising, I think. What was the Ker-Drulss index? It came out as 70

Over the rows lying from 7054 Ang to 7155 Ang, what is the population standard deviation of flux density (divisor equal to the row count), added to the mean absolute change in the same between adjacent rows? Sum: 0.21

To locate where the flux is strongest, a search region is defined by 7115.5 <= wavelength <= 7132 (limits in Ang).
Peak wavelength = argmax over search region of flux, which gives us 7117.16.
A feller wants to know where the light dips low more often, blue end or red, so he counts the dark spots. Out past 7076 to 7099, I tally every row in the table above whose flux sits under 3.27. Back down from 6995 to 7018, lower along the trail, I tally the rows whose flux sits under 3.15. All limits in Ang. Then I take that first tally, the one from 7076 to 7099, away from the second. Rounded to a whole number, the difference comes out -4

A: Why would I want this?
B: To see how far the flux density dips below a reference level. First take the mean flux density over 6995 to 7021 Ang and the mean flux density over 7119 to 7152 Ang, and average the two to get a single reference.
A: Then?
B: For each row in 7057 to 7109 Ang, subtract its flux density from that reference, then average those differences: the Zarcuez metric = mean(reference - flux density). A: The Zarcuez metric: -0.10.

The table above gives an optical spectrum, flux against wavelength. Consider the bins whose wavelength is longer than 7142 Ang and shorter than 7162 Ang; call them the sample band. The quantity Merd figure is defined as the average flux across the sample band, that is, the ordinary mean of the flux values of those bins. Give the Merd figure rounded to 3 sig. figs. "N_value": 2.89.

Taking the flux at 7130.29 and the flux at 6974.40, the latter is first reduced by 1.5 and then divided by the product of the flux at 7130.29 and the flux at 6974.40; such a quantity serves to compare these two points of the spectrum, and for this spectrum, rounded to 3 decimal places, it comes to 0.181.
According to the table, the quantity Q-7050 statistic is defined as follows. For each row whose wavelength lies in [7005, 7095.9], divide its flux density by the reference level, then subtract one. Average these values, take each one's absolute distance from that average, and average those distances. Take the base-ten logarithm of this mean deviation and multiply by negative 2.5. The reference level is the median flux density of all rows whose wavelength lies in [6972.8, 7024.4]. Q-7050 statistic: 3.7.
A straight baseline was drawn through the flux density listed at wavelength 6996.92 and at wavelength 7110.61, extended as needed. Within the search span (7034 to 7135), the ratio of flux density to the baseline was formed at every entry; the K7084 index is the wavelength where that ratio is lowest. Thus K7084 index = 7133.57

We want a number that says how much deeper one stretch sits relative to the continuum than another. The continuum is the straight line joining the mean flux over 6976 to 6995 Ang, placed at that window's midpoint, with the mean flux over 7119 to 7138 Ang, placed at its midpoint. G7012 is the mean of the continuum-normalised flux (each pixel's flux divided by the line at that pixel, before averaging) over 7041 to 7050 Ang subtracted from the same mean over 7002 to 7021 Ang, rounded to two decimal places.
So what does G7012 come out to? -0.11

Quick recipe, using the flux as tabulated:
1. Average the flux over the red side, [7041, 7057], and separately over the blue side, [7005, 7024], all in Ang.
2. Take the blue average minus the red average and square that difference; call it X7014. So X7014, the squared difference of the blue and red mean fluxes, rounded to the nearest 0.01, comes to 0.06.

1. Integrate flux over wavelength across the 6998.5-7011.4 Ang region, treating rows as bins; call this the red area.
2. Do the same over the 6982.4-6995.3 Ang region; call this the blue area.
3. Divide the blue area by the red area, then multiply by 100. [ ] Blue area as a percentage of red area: 98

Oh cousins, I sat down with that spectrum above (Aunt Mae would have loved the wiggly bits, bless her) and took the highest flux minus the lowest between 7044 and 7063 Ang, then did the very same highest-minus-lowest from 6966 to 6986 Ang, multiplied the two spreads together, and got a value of 0.031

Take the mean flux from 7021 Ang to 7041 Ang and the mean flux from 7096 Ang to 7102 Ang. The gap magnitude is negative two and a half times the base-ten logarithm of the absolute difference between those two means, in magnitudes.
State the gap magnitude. 1.1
